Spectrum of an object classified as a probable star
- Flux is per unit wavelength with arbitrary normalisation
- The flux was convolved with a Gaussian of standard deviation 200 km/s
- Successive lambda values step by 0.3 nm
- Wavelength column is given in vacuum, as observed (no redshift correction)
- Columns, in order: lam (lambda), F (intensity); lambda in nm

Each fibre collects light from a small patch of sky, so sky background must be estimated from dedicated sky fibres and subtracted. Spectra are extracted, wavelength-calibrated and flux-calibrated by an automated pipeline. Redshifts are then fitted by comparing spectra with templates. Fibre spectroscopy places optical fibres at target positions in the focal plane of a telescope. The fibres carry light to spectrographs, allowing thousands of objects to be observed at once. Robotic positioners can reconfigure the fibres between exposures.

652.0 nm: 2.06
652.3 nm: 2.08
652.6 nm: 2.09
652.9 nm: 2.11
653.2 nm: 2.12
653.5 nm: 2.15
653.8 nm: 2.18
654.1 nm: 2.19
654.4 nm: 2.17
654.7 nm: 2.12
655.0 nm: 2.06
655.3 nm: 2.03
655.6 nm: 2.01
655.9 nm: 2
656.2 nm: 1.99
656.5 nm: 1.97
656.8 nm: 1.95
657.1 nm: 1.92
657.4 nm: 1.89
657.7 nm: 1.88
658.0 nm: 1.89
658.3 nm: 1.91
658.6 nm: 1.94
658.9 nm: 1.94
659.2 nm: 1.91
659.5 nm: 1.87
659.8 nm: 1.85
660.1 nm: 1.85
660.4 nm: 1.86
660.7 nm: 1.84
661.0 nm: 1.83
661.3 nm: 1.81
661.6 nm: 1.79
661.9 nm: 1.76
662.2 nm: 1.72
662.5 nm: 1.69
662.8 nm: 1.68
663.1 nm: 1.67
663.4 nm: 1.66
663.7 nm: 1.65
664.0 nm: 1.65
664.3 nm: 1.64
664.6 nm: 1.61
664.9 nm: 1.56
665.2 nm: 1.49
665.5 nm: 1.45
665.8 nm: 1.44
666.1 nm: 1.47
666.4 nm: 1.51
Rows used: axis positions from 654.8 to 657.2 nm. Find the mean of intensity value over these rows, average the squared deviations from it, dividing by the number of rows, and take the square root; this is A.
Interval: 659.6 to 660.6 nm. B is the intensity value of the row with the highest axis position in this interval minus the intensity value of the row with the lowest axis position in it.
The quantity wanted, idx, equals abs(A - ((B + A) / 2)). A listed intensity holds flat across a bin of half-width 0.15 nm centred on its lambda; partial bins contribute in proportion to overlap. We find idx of 0.016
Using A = 0.04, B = 0.010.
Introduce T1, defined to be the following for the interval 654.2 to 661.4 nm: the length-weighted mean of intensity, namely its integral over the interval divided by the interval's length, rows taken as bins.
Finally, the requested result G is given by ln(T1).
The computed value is 0.663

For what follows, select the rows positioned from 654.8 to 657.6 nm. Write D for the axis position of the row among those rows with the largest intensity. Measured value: 655.0 nm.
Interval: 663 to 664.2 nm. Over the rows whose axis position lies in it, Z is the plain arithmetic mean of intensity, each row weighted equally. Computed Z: 1.66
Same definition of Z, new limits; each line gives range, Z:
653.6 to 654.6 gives 2.18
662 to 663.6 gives 1.68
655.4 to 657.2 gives 1.97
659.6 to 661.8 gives 1.83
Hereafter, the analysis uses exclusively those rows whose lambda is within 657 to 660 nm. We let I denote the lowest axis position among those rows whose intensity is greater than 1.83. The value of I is 657.1 nm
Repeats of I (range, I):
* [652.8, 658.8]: 652.9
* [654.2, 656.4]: 654.4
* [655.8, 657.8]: 655.9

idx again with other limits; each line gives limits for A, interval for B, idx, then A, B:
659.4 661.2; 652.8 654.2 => 0.034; 0.01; 0.080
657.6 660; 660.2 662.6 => 0.100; 0.03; -0.170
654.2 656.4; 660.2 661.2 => 0.046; 0.06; -0.030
